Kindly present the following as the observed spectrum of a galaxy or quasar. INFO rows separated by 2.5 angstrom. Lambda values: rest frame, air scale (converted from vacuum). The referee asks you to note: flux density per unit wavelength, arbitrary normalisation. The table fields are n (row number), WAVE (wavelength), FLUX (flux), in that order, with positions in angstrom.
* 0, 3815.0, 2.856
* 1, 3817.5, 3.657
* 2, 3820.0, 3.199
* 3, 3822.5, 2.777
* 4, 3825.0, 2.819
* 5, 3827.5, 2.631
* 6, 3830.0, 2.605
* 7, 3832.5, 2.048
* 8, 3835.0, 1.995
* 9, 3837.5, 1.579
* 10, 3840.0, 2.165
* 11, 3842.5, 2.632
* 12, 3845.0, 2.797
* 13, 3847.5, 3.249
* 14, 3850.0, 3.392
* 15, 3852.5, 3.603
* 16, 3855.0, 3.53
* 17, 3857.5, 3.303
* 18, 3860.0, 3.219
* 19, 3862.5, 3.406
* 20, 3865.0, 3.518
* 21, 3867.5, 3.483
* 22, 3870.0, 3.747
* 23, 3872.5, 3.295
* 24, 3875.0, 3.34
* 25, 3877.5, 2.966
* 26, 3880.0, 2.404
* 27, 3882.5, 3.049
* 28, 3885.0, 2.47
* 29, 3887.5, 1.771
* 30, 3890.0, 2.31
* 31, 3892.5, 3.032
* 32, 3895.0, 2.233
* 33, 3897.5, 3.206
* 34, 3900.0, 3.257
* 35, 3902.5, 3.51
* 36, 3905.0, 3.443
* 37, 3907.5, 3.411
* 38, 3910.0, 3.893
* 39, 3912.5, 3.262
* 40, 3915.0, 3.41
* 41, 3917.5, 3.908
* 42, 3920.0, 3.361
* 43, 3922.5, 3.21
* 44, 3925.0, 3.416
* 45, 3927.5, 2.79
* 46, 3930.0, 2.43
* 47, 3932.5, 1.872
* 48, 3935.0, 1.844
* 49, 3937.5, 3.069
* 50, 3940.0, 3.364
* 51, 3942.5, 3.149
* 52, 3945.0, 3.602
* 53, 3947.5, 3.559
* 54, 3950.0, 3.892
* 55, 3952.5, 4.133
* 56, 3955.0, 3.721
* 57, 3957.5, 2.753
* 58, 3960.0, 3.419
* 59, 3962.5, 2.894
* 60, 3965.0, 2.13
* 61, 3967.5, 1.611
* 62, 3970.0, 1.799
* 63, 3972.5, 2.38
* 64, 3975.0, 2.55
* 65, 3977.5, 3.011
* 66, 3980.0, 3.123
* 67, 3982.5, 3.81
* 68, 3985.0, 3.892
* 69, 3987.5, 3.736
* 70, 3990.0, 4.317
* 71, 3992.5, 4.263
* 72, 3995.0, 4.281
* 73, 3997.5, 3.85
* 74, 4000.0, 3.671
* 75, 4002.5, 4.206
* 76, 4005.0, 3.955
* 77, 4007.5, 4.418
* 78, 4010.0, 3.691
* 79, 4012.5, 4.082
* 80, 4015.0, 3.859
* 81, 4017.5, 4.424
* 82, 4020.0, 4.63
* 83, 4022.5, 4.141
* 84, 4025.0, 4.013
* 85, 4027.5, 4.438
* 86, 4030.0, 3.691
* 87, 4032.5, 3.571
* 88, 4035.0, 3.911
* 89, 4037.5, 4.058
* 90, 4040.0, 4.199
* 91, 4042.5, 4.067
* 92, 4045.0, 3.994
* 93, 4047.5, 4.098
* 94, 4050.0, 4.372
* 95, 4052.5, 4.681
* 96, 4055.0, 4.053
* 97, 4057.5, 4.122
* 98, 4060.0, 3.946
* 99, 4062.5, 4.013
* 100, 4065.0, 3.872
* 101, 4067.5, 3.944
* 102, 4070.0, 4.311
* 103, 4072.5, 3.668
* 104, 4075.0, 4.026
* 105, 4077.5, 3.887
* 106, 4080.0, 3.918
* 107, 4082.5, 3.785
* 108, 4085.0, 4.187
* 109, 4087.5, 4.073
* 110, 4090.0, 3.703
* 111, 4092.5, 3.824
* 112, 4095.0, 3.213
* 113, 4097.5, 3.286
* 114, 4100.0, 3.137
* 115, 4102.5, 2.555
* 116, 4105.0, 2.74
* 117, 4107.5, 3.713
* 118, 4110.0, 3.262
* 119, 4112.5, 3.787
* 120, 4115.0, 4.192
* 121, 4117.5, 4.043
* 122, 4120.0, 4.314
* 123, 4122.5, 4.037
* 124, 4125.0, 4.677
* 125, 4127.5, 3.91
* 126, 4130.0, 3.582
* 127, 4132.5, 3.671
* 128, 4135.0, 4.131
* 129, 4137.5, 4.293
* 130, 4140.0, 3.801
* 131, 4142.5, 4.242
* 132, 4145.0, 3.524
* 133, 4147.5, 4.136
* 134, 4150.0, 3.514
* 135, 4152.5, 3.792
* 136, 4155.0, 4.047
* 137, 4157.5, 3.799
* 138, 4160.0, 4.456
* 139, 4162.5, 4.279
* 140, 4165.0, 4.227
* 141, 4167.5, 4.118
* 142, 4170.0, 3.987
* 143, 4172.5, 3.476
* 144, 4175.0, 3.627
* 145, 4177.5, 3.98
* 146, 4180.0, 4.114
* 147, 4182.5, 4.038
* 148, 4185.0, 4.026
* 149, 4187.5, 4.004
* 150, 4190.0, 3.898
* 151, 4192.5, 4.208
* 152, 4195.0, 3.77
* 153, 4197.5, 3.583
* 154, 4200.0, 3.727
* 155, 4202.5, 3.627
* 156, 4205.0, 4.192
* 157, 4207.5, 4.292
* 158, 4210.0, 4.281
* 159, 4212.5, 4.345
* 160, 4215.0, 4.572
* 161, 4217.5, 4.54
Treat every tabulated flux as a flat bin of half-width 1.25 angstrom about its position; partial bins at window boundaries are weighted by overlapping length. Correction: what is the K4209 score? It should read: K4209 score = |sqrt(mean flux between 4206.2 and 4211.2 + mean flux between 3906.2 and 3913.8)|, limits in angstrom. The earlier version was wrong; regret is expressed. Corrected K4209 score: 2.79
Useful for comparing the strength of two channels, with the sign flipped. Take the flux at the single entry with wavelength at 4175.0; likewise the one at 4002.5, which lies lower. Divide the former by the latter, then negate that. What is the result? -0.86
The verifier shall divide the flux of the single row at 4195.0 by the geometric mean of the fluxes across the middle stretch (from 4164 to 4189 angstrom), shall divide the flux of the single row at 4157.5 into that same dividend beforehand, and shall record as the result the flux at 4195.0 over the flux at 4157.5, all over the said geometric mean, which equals 0.3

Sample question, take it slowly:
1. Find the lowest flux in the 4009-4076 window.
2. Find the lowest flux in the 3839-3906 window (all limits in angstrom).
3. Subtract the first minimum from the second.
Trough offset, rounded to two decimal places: -1.80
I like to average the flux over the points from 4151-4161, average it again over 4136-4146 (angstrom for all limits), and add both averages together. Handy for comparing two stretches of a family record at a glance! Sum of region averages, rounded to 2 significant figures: 8.0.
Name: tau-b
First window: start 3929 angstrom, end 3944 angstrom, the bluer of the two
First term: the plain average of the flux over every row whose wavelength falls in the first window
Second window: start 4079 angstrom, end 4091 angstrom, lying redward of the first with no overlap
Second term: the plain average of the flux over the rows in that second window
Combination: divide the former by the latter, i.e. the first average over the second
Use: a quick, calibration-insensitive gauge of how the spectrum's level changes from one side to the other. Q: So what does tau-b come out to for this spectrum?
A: 0.7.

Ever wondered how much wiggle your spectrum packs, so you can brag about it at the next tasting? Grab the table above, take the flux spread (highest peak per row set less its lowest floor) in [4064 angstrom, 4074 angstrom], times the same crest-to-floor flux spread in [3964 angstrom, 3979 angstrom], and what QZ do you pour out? 0.90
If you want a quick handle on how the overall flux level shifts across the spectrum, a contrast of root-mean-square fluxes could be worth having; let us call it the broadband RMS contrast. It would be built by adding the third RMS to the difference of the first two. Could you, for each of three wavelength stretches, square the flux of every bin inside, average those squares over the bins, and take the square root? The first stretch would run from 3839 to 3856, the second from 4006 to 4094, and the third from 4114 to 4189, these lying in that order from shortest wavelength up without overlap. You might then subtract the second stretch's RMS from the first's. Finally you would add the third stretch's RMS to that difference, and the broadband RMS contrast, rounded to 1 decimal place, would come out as 3.0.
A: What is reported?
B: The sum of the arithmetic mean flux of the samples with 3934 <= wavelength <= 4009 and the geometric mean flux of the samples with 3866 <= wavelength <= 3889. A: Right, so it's 6.23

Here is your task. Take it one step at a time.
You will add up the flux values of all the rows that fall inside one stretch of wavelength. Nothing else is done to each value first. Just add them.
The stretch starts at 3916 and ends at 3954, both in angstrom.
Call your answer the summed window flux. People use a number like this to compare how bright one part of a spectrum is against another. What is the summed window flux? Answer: 48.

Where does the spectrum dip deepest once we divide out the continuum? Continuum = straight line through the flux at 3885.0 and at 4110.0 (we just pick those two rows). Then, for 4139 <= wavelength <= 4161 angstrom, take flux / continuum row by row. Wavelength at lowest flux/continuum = 4150.0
